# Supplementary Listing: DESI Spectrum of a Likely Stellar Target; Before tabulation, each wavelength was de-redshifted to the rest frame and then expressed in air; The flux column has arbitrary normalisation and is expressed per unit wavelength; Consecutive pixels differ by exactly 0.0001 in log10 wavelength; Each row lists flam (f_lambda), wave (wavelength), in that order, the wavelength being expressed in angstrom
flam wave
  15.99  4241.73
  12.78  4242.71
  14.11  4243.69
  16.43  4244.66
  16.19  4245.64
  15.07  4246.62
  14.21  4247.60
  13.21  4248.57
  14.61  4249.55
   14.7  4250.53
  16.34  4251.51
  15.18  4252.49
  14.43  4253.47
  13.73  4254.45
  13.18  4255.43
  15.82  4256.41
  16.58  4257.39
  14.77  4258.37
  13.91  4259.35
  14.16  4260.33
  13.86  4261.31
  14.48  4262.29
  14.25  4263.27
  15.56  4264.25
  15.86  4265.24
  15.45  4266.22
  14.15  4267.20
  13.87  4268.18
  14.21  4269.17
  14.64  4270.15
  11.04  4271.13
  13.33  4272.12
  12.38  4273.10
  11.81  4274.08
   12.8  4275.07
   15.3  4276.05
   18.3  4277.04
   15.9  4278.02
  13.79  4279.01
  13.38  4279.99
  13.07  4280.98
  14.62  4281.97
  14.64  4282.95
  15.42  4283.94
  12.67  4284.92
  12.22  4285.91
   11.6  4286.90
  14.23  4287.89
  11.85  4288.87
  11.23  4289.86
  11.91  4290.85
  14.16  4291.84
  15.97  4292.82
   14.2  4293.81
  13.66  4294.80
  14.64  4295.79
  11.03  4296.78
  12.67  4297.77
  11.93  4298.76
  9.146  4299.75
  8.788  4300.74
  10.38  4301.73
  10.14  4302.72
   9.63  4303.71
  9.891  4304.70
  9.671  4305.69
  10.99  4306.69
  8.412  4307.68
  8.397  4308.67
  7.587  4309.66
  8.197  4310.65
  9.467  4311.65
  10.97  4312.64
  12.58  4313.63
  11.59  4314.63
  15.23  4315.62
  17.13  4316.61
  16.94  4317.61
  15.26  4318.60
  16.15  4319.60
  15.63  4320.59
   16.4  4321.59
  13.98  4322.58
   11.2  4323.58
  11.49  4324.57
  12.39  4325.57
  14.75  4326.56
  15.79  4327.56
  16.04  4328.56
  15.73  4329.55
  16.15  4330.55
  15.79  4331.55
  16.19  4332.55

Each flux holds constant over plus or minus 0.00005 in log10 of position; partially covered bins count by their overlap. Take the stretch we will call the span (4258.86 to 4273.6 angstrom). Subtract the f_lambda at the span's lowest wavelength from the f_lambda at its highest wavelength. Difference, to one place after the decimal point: -1.5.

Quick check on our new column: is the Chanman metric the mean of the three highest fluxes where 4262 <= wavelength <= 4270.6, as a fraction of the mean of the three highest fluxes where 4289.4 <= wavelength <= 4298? 1.05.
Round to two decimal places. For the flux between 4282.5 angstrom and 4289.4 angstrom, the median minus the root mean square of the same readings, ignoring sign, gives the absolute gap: 0.64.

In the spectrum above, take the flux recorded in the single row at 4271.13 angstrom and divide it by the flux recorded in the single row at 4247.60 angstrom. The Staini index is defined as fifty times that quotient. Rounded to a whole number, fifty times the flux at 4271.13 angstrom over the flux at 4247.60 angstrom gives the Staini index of 39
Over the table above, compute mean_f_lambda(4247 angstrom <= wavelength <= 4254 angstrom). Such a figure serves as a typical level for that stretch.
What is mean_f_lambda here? 14.7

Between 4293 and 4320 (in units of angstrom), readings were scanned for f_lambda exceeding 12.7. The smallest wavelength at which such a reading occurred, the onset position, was 4293.81 angstrom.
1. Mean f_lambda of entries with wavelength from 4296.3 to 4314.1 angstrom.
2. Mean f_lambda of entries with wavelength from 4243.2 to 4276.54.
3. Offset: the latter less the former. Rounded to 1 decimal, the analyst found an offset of 4.4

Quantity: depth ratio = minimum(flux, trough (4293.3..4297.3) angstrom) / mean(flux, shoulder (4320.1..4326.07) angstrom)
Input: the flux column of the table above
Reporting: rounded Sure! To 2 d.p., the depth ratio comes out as 0.82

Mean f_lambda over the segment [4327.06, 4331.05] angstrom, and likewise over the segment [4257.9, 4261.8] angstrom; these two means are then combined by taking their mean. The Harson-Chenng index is 15.1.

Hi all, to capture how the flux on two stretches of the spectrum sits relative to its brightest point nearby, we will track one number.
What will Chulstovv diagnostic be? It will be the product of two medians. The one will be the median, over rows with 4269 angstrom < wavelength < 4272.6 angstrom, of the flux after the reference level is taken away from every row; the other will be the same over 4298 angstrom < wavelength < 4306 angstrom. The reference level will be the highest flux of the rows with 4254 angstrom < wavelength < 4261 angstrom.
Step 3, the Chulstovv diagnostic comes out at 19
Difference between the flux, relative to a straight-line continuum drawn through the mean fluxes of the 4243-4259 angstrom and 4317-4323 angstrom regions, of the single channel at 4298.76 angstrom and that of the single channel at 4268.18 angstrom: -0.15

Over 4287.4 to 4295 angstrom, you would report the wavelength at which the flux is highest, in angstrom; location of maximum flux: 4292.82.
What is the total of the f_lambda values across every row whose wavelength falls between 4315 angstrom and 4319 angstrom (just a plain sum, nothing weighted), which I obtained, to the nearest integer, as 65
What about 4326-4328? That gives 31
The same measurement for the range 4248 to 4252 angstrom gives 59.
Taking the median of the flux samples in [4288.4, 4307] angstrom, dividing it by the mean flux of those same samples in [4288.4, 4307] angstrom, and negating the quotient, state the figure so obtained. -0.96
